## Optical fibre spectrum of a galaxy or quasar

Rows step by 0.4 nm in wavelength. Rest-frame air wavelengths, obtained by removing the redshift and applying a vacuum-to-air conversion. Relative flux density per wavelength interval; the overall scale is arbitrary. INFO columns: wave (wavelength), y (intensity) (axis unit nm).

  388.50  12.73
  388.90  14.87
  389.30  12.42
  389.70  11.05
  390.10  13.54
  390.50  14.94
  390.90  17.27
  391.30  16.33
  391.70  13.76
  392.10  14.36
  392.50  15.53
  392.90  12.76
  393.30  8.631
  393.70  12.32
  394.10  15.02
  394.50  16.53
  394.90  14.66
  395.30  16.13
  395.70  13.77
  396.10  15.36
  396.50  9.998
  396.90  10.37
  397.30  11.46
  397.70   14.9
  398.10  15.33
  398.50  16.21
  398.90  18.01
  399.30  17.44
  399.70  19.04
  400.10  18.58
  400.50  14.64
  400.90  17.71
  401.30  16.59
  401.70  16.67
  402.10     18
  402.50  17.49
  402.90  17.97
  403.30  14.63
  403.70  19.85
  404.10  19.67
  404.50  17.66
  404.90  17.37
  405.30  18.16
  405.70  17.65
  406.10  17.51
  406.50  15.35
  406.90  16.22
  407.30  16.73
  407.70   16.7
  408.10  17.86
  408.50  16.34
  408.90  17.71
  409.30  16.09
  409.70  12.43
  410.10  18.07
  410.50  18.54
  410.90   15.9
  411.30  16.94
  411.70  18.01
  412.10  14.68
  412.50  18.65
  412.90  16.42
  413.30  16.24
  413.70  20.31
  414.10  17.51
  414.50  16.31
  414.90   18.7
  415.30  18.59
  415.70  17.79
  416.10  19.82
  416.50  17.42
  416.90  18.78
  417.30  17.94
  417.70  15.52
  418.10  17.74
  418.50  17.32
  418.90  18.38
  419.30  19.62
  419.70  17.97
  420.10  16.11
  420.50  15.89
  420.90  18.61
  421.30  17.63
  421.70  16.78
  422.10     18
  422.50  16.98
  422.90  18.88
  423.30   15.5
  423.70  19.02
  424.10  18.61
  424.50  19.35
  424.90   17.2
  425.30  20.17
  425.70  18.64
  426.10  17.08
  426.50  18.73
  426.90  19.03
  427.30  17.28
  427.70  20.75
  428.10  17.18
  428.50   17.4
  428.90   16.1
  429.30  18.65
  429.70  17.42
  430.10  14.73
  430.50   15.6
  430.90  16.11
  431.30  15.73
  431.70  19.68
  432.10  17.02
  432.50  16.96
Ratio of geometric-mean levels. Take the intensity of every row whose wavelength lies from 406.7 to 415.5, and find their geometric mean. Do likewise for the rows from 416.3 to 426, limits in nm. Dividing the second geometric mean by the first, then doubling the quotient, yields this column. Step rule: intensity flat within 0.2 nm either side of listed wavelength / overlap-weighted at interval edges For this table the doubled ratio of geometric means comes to 2.10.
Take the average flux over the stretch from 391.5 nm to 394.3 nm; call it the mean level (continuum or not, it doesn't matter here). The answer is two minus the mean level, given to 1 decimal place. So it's -11.2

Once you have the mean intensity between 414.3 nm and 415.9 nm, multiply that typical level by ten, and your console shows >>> 178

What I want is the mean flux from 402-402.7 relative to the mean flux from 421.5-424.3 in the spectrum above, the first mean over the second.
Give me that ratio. 1.0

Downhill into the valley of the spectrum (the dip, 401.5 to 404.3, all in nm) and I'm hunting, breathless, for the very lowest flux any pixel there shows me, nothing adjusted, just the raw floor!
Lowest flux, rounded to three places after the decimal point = 14.630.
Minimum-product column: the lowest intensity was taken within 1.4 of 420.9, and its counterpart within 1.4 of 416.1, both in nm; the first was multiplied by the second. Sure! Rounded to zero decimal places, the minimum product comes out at 277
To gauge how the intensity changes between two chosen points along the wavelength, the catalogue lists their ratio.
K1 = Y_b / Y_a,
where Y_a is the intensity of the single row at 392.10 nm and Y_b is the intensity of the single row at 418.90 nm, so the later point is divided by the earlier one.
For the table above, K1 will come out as 1.28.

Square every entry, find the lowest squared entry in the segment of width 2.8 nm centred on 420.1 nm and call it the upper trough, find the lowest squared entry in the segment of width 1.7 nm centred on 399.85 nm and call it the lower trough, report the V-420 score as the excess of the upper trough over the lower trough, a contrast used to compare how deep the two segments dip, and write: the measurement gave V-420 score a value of 38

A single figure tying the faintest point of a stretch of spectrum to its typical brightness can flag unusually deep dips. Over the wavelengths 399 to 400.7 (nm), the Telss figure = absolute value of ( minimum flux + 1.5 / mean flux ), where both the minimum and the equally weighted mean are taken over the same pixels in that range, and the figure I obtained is 14.7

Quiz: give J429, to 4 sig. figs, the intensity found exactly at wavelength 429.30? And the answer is 18.65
